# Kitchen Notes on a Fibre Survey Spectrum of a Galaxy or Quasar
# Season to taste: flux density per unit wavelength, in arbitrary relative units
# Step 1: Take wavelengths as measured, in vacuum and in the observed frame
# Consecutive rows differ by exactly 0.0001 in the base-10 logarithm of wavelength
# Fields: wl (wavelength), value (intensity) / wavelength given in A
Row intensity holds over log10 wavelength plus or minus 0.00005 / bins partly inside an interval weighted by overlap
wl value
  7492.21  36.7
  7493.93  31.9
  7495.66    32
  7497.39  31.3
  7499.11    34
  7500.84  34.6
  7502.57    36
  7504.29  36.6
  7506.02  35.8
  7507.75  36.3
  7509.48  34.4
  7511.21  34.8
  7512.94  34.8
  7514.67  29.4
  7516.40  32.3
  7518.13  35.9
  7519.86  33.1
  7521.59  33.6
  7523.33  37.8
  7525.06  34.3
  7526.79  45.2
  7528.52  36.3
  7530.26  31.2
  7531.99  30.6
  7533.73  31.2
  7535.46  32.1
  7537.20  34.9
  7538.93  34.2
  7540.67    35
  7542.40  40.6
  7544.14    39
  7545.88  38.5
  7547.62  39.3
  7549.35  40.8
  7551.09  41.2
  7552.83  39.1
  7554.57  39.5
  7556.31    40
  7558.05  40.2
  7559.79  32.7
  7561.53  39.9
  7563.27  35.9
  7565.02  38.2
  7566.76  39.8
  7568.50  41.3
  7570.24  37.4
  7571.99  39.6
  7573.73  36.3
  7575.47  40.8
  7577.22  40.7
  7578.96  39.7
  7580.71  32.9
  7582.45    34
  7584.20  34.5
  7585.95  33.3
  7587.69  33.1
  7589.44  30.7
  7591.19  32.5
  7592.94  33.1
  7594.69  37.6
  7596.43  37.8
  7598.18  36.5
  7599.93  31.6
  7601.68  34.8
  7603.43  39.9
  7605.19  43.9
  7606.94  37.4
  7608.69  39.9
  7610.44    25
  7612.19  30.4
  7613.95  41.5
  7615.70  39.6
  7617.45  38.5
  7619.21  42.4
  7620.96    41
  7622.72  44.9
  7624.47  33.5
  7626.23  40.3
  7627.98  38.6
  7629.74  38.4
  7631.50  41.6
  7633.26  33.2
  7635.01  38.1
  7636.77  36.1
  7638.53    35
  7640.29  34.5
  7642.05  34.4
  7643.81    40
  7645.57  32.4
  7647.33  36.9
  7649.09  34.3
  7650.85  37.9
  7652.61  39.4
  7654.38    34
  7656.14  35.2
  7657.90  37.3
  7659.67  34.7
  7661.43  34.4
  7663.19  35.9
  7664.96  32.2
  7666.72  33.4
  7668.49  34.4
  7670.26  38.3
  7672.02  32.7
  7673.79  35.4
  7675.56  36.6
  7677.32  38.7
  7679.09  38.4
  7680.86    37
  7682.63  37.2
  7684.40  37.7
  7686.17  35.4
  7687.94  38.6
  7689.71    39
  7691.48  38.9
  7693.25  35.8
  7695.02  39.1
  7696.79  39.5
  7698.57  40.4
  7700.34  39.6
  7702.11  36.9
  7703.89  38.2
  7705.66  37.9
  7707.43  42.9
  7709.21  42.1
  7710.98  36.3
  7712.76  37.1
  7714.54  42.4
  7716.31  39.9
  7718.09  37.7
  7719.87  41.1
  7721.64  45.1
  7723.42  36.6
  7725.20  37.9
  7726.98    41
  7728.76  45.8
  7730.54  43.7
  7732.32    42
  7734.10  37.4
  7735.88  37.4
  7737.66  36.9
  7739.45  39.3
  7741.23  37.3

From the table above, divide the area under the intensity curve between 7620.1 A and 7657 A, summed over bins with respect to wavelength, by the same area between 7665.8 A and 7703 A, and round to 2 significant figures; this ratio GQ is 0.99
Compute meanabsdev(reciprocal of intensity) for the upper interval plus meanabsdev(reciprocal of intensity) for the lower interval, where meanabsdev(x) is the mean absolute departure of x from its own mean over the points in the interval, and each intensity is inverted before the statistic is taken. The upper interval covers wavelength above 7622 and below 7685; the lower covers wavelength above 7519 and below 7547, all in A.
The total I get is 0.0040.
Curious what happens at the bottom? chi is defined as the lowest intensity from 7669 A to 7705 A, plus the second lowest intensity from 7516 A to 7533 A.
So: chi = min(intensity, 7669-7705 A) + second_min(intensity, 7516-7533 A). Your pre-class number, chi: 63.9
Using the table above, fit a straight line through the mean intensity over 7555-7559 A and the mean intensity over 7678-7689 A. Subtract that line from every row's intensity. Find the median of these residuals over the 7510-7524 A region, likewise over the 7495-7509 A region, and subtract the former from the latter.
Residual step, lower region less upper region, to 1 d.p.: 0.7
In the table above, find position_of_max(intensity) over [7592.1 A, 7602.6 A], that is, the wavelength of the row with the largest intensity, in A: 7596.43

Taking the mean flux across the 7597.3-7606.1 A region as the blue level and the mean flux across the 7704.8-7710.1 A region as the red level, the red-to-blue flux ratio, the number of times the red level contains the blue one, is 1.10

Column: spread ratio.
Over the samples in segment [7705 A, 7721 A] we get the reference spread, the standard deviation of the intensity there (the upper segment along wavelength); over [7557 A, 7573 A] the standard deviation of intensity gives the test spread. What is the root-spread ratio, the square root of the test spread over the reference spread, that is 1.03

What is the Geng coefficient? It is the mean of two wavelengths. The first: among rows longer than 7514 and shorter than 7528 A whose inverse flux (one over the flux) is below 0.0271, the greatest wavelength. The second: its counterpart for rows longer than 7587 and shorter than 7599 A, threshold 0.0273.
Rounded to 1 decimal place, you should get 7561.6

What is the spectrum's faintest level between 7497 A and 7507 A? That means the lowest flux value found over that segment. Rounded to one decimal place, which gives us 31.3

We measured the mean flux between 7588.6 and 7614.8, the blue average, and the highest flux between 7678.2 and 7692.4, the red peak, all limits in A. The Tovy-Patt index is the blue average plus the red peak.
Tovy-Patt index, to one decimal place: 74.5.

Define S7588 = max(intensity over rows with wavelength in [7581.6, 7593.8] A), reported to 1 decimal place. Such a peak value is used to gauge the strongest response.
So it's 34.5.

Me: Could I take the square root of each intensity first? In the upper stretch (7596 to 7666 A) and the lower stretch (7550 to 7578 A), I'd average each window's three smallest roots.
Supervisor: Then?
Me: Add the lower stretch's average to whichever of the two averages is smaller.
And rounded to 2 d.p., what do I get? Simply 11.29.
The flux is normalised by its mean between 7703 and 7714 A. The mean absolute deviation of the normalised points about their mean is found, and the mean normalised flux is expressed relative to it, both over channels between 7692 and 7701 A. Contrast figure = 32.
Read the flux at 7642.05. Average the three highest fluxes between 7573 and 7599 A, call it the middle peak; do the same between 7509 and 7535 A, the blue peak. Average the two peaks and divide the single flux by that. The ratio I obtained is 0.86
